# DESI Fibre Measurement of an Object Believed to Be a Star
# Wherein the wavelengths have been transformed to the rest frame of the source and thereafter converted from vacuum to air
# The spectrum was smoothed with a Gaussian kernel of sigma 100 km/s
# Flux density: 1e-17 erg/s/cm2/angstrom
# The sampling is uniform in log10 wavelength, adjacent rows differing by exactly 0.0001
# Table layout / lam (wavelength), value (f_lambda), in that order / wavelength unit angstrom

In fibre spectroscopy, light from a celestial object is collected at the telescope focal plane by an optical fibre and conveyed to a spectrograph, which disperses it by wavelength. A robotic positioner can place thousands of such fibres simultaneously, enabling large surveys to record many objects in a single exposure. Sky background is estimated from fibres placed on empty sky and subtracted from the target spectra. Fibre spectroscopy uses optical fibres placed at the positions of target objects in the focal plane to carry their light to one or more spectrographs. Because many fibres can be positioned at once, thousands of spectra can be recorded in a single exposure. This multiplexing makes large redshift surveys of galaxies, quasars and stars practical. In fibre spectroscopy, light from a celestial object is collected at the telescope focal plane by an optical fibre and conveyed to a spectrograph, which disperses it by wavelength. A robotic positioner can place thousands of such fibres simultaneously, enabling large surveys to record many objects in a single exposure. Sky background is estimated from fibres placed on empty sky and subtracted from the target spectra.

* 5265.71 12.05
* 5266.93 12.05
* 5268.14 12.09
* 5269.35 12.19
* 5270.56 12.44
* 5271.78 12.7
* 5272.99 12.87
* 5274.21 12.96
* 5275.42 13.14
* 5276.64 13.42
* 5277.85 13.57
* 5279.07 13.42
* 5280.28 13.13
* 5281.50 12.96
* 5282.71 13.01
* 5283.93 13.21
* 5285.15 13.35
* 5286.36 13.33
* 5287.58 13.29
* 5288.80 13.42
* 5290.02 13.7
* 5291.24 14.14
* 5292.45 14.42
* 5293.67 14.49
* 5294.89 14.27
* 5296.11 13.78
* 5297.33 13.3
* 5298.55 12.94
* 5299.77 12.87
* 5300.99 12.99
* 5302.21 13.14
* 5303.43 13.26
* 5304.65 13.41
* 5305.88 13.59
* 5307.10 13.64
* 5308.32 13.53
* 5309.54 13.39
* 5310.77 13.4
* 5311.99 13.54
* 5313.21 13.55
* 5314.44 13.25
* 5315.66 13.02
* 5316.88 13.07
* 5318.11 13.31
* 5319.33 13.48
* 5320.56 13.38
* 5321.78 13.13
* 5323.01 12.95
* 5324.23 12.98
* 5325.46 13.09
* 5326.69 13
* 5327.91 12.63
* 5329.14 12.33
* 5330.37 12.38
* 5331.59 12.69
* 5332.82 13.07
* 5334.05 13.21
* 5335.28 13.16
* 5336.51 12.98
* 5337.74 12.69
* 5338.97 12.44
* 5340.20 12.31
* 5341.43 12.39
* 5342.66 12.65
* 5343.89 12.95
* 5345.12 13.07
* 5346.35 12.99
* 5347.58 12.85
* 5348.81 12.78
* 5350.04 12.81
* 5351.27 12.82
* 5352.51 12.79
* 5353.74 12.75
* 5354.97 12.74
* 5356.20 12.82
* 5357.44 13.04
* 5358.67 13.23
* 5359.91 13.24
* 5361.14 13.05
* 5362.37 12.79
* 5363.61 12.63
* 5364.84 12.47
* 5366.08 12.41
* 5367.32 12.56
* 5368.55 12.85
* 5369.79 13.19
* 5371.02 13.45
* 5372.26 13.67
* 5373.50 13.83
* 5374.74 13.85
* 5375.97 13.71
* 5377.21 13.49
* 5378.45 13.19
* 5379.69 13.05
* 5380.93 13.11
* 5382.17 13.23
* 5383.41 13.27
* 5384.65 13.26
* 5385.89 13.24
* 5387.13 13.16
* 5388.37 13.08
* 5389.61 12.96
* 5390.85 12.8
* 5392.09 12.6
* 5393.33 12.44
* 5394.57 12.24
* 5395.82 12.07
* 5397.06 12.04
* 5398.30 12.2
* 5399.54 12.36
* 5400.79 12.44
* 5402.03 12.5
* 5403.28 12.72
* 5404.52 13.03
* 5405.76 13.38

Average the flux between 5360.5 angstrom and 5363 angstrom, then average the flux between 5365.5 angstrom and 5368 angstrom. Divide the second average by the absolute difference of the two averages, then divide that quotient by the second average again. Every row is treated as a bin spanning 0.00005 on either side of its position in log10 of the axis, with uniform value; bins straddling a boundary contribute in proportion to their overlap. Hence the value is 2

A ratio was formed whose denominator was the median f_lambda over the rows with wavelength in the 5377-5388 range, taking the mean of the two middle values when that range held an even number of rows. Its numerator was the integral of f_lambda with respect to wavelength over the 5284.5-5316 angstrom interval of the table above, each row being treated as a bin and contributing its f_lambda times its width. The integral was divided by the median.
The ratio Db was 32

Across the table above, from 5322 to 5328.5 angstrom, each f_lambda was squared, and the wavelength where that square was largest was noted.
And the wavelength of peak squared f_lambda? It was 5325.46 angstrom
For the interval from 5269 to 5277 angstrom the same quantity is 5276.64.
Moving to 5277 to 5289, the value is 5277.85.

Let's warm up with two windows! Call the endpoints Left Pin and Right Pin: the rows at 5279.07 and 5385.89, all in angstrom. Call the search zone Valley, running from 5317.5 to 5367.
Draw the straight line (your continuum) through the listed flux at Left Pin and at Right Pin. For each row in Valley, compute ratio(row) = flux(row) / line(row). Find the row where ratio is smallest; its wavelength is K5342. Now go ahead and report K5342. 5340.20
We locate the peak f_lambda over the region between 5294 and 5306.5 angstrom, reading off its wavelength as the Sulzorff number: 5294.89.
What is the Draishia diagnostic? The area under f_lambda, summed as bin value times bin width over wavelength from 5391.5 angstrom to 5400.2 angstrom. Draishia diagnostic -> 106.8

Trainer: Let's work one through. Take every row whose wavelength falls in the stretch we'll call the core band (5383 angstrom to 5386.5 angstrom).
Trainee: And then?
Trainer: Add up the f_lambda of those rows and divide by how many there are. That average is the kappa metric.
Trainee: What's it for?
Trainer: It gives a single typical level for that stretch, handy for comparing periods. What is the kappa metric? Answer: 13.3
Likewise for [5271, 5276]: 12.9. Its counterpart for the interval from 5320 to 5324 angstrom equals 13.2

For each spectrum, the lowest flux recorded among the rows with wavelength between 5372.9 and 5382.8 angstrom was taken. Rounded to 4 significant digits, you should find 13.05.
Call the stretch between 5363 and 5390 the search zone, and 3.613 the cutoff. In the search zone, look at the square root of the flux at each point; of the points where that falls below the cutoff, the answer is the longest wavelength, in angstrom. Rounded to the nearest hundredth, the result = 5389.61 angstrom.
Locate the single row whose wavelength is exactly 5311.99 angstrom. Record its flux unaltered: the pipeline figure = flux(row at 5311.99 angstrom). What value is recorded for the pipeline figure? 13.54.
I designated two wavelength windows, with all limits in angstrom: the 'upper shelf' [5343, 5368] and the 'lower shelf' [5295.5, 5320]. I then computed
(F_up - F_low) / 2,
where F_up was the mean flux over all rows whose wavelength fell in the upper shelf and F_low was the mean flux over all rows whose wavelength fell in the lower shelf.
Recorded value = -0.24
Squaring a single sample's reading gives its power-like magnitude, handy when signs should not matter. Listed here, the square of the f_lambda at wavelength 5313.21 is 184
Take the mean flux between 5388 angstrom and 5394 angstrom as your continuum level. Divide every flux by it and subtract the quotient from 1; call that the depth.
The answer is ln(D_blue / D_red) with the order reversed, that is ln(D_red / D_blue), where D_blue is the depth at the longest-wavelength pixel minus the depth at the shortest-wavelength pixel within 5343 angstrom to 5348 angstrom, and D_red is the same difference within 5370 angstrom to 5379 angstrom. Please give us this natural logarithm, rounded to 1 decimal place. 1.0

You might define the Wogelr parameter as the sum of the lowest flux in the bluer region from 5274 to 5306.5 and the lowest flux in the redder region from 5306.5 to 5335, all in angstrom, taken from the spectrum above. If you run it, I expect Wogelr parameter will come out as 25.2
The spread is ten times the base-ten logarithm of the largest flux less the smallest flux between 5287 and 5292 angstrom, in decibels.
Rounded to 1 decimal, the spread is -0.7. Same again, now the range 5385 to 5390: -5.5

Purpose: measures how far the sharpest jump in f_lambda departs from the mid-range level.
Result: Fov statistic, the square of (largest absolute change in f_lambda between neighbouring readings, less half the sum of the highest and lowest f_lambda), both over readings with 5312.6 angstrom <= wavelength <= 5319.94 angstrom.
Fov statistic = 169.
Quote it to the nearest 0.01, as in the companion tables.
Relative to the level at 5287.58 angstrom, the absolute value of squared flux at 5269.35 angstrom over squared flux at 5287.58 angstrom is 0.84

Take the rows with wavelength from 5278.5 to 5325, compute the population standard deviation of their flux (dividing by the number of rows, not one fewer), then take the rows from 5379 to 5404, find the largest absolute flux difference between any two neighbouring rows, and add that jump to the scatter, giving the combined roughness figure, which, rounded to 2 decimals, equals 0.61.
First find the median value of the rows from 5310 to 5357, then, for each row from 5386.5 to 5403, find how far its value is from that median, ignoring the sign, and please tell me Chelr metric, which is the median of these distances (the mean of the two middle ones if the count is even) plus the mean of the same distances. 1.0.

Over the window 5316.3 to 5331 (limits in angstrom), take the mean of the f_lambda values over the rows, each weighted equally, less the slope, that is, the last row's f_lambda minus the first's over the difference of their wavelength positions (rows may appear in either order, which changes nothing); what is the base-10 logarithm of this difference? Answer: 1.11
